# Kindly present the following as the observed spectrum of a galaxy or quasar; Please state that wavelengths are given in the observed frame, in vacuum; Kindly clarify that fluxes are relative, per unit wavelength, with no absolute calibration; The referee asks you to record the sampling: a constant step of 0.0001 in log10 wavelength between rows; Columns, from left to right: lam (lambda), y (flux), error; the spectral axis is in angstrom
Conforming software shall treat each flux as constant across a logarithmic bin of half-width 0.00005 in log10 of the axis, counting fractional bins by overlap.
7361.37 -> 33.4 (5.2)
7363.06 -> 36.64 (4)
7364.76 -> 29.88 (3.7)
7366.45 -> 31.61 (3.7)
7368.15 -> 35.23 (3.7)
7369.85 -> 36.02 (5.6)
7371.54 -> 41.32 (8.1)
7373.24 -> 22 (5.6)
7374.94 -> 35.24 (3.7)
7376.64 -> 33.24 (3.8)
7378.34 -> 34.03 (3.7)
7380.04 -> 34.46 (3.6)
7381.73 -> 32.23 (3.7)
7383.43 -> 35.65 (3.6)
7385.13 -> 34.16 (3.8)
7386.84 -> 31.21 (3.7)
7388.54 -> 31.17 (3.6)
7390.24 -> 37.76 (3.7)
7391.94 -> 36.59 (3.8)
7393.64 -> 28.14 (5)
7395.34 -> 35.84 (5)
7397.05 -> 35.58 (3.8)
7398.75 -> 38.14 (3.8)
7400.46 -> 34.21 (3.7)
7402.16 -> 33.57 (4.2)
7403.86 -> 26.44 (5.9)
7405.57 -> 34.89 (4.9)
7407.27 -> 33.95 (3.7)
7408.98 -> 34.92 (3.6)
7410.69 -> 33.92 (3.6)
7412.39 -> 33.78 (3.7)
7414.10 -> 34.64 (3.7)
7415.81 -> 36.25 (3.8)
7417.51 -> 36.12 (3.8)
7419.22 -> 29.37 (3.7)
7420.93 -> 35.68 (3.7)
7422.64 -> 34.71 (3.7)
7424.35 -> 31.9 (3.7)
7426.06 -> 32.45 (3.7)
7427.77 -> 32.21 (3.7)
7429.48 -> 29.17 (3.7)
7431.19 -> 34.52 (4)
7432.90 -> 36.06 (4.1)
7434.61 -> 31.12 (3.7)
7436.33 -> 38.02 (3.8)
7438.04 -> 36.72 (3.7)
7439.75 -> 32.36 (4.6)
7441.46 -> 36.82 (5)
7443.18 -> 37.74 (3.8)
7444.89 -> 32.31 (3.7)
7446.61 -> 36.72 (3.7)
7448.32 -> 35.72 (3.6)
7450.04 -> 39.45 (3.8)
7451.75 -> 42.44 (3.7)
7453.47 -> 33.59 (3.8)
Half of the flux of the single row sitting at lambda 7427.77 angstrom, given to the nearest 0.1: 16.1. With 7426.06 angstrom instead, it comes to 16.2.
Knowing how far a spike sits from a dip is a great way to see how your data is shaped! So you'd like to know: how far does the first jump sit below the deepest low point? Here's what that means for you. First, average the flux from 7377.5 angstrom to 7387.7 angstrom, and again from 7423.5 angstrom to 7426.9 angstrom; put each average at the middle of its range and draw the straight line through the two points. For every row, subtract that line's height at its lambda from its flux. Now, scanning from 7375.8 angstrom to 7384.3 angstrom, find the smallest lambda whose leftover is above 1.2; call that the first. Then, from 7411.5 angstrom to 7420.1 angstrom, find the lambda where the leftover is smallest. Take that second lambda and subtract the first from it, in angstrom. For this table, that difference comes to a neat 35.8 angstrom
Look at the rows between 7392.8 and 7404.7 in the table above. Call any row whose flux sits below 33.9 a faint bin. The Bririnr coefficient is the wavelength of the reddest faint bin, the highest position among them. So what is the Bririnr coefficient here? 7403.86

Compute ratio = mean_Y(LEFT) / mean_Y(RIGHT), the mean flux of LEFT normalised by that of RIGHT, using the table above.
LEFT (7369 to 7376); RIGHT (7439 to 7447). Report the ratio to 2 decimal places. 0.96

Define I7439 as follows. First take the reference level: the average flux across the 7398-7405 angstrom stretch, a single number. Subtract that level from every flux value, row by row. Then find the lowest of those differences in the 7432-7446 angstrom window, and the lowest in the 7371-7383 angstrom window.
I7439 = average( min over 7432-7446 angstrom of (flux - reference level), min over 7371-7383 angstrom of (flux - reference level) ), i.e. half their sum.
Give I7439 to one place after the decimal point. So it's -6.5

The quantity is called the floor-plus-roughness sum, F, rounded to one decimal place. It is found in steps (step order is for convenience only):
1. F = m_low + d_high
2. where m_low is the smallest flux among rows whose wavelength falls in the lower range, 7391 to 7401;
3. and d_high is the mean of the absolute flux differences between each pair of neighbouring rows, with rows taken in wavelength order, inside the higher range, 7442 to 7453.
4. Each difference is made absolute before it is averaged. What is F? 31.7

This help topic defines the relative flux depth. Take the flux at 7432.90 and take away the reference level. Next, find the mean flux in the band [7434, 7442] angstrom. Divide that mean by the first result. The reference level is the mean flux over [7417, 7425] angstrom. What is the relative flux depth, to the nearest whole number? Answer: 14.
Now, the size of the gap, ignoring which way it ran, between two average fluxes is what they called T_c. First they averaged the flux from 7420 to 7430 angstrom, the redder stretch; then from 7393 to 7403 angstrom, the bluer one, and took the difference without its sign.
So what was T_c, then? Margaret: 1.6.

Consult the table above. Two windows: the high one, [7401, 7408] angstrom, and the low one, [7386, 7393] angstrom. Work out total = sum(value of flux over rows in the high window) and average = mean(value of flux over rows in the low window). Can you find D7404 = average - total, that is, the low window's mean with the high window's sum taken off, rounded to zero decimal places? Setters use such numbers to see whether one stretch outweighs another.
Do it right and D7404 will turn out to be -95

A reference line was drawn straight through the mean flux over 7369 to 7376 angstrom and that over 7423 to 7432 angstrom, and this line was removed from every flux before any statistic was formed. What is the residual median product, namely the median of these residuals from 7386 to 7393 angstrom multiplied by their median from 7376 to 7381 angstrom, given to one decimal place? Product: 0.4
